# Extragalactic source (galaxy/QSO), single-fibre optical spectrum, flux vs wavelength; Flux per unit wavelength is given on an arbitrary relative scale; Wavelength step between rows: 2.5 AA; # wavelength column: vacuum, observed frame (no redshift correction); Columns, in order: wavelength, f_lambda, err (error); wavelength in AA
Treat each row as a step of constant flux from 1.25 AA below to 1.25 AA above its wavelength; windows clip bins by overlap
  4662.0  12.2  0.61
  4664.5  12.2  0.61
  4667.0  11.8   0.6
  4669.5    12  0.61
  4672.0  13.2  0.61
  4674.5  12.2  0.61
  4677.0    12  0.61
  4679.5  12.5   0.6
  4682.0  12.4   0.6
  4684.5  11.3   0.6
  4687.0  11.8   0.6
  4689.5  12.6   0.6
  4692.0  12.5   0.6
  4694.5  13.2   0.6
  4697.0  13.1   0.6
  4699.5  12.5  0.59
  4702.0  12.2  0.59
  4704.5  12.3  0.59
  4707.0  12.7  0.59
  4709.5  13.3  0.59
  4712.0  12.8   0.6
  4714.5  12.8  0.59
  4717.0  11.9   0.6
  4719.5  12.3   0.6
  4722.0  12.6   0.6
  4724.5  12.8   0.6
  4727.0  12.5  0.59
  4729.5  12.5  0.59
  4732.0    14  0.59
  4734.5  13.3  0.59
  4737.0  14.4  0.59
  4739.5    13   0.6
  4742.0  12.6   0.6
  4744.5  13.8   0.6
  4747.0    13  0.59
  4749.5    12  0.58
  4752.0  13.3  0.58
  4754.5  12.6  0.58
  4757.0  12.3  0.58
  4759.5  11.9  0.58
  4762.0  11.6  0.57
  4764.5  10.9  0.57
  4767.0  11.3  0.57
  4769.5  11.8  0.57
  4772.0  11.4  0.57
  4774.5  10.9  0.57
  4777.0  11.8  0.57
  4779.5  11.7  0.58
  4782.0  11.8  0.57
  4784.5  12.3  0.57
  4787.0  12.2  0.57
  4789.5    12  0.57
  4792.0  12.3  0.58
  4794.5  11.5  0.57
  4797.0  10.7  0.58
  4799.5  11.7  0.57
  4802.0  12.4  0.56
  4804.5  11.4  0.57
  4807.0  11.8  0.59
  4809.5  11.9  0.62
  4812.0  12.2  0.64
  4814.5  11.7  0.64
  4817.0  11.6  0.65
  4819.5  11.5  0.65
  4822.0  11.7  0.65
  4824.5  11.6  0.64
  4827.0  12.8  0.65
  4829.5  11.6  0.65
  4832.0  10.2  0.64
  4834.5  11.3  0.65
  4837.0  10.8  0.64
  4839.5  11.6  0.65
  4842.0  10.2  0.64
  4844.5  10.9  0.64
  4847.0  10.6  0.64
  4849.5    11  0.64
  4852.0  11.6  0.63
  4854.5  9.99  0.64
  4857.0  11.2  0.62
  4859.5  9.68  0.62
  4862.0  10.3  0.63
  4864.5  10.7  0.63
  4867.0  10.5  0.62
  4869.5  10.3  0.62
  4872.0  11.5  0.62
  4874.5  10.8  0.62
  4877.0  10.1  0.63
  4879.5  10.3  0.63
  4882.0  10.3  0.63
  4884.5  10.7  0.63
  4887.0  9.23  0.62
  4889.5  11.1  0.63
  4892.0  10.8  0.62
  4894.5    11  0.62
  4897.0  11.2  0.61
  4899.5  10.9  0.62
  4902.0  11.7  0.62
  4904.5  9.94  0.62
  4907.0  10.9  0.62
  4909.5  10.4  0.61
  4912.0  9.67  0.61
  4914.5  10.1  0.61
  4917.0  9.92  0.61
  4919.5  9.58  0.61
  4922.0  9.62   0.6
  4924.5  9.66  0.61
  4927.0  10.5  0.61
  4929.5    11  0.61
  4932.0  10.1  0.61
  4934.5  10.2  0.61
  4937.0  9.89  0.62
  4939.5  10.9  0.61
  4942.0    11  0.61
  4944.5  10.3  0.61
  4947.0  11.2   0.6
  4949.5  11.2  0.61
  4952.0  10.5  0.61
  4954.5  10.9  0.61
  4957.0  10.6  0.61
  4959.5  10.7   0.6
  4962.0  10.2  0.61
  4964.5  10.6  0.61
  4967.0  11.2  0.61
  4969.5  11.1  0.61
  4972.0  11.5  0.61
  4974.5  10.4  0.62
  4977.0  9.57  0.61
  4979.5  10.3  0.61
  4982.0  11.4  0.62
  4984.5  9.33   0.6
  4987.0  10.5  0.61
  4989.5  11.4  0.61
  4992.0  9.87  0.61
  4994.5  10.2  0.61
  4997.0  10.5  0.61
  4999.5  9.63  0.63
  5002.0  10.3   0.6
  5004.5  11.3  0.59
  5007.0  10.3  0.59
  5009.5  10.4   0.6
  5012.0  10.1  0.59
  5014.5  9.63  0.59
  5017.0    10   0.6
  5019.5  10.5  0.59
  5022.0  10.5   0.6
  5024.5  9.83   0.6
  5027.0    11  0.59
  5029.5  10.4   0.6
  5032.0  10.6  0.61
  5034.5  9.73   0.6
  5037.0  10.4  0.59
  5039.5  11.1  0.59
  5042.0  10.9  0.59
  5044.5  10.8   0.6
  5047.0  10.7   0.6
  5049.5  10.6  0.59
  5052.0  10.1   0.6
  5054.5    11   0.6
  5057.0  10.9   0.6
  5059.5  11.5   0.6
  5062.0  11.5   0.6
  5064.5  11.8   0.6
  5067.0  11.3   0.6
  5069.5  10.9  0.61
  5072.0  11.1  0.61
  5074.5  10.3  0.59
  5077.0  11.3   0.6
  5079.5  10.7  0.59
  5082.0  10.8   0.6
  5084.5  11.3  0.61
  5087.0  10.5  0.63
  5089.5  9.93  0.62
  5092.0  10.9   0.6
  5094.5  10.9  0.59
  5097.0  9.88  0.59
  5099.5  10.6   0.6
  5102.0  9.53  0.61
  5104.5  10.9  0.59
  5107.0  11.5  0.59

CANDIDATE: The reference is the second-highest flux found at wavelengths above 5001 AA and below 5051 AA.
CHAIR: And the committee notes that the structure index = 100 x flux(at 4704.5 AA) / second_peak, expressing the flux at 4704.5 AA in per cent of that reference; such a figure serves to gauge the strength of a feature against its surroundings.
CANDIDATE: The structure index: 111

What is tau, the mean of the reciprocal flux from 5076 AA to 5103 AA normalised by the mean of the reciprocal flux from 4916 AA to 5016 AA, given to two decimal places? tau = 0.99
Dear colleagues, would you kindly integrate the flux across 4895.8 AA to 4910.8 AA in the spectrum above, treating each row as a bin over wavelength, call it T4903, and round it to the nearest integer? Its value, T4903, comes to 163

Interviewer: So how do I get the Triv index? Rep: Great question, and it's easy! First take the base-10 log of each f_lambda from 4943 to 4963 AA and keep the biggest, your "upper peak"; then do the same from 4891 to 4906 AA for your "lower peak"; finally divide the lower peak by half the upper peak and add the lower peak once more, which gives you 3.10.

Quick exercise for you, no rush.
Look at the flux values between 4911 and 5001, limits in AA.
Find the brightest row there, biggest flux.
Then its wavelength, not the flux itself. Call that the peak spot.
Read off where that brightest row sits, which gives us 4972.0 AA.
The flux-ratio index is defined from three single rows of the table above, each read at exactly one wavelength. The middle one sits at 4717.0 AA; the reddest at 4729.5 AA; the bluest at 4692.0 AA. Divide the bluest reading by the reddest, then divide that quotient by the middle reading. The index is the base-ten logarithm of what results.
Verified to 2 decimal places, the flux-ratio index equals -1.08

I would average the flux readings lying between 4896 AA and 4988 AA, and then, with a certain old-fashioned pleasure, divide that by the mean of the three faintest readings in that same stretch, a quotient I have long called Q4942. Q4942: 1.11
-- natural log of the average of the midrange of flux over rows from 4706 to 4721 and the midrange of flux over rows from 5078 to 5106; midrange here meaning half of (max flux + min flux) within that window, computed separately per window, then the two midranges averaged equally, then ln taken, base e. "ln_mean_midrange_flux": 2.44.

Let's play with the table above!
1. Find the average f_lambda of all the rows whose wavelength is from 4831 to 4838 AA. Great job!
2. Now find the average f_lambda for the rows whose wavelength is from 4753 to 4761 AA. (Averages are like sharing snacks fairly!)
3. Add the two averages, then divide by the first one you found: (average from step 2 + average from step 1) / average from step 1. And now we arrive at 2.14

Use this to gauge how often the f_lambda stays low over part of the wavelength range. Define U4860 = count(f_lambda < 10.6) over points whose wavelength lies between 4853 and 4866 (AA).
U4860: 3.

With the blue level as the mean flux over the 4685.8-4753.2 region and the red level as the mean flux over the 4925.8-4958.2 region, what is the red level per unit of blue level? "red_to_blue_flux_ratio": 0.83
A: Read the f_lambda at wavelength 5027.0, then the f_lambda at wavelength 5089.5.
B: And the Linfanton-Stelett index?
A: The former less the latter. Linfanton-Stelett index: 1.1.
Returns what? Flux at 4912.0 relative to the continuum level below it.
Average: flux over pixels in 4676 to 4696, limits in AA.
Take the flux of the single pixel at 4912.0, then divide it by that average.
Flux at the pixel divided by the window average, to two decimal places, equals 0.79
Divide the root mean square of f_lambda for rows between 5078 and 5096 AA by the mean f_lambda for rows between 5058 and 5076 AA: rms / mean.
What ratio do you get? 0.96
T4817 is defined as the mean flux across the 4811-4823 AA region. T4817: 11.7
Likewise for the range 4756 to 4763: 11.9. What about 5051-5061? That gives 10.9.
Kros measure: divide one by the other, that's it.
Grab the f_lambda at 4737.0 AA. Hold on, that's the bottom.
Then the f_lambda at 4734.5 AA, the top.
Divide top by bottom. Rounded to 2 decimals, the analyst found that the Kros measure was 0.92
